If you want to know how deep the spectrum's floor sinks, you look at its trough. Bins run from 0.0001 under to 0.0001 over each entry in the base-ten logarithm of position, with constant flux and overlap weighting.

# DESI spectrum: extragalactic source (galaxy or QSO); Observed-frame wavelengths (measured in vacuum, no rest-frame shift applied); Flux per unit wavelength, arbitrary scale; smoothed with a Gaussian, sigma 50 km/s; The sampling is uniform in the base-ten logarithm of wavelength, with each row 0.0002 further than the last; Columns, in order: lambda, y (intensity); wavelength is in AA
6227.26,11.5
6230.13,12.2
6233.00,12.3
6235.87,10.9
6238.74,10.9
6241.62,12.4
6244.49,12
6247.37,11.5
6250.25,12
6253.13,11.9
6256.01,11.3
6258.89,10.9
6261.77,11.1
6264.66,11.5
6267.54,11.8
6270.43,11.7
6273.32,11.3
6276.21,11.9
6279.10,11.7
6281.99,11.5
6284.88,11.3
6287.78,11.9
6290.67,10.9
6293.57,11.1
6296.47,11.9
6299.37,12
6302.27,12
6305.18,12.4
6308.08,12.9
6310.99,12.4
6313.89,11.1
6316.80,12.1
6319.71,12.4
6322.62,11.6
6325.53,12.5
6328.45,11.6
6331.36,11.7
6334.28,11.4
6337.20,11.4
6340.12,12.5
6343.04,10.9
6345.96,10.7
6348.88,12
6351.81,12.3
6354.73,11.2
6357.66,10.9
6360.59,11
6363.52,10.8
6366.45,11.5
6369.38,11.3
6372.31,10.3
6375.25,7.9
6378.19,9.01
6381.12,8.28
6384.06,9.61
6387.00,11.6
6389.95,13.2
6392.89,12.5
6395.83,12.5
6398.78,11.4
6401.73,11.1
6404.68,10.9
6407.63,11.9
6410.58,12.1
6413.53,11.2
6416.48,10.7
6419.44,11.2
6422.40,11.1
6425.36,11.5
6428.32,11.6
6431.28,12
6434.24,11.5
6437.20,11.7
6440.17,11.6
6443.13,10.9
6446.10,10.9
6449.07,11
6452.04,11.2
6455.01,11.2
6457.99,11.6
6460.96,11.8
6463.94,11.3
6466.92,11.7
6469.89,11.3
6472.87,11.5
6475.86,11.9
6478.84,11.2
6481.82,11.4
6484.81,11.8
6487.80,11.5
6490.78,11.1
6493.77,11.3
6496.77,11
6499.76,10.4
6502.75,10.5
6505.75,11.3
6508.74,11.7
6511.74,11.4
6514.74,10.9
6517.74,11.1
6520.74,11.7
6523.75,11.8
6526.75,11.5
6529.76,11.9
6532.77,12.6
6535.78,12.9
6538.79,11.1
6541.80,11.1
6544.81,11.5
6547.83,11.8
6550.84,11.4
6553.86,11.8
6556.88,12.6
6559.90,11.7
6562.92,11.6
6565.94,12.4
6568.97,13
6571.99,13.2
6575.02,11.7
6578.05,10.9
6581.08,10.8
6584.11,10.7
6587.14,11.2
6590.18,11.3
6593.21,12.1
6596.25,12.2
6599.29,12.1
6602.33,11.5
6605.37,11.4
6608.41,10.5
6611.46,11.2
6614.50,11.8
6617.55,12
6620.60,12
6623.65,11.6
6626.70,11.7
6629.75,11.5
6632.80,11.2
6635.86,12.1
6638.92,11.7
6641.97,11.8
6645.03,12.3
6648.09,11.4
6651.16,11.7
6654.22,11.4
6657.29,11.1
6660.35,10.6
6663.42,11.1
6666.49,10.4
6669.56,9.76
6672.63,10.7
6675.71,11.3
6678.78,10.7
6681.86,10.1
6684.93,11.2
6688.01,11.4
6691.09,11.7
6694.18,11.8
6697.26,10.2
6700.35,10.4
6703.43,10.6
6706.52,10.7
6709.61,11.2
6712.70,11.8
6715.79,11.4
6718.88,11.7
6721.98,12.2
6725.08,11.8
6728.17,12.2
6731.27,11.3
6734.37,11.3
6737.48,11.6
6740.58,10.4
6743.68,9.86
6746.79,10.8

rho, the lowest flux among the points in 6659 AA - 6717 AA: 9.76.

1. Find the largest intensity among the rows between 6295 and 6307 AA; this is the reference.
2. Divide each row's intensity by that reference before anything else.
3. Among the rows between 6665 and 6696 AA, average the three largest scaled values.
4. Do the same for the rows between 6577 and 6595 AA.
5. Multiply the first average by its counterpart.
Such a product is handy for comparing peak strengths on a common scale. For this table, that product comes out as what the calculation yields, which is 0.87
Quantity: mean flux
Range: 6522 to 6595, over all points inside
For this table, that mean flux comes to 11.8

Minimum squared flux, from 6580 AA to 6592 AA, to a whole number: 114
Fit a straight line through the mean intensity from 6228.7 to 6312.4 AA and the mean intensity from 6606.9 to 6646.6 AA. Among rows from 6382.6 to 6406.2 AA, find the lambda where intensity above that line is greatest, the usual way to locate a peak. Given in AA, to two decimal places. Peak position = 6389.95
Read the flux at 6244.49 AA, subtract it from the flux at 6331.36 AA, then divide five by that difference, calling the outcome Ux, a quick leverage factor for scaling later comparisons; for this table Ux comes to -17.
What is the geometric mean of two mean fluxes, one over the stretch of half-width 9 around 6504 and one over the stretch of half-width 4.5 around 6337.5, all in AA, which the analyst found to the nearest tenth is 11.4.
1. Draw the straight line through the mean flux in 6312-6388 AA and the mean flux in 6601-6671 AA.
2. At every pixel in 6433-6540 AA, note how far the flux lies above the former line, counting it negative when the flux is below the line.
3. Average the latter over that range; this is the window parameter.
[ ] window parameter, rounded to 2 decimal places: 0.21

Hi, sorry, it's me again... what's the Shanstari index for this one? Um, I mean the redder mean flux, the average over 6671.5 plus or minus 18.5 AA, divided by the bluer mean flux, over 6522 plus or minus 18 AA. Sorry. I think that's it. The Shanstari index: 0.93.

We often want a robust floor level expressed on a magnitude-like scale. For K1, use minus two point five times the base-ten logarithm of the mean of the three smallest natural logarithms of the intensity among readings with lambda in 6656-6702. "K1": -0.906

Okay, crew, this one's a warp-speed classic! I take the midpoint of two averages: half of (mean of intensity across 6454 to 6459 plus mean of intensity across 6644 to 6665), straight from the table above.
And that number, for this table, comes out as 11.4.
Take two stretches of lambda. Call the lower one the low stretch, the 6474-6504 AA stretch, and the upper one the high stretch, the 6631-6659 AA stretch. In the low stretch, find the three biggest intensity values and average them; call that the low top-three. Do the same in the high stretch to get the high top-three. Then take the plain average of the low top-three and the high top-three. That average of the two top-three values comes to 11.9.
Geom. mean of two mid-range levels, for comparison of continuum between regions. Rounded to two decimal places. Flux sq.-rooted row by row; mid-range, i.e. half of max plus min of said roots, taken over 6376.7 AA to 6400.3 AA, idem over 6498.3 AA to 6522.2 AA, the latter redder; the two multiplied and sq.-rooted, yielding 3.29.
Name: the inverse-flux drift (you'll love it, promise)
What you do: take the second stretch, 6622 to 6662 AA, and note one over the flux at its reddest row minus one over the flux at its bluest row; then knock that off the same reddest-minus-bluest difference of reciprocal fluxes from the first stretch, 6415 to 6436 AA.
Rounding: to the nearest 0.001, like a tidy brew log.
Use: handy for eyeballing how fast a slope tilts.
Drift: -0.015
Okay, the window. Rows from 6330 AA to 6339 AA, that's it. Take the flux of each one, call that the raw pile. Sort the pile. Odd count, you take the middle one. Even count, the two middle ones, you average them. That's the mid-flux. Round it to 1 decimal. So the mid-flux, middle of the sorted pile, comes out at 11.4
